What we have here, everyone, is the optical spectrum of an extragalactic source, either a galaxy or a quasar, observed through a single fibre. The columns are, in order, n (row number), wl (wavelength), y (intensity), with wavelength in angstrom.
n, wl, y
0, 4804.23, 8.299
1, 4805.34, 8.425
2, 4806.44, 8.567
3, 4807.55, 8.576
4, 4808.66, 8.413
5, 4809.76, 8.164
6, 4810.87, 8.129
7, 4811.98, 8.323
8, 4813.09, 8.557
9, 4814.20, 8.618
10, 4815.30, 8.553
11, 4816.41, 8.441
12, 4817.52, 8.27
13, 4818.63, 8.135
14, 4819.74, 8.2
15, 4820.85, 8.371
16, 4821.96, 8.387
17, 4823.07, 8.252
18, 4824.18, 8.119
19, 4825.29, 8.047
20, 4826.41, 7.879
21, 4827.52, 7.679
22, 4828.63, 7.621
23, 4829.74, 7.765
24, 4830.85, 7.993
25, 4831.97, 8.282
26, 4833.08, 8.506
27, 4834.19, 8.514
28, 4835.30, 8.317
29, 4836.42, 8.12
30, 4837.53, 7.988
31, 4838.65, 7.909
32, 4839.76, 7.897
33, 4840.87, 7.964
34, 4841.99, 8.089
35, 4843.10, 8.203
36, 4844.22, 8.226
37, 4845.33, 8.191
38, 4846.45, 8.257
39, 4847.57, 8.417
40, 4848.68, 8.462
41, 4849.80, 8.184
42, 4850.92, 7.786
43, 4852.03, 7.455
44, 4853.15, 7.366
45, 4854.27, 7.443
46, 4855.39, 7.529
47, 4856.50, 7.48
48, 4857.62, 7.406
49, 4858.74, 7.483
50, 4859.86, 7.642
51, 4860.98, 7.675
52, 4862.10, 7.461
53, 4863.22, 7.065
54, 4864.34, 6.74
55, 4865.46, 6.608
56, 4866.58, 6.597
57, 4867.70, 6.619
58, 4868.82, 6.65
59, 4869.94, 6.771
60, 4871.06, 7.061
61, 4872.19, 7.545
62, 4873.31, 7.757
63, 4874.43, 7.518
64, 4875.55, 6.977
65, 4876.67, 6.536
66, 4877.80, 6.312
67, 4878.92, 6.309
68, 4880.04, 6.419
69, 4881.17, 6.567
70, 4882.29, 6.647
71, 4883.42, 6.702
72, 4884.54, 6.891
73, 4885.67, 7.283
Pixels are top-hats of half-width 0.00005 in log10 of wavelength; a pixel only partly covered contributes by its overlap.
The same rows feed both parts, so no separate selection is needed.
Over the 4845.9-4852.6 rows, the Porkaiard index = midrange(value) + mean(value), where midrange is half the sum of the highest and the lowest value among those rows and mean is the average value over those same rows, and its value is 16.1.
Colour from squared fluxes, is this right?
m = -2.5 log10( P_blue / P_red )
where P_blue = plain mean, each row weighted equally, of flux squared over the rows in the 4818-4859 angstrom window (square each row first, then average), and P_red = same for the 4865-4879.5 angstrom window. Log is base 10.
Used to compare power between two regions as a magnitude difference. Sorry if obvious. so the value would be -0.33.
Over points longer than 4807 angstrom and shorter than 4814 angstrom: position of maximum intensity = 4807.55 angstrom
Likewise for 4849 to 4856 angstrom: 4849.80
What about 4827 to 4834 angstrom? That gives 4833.08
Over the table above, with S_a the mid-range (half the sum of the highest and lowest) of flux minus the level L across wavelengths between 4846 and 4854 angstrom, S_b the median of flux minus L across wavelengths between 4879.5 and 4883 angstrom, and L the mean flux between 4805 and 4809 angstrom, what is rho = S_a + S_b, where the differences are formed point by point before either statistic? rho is -2.5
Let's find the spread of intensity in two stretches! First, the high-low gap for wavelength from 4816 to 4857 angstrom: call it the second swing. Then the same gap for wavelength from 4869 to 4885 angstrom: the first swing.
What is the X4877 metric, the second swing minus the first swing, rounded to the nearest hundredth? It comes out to -0.30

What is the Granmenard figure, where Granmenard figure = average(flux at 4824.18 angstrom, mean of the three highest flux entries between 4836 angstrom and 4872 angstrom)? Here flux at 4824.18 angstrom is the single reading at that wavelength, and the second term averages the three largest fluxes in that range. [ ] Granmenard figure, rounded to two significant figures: 8.2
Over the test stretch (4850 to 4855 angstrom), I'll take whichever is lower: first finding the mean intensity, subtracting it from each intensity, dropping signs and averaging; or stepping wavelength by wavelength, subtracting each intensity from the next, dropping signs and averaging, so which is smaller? 0.14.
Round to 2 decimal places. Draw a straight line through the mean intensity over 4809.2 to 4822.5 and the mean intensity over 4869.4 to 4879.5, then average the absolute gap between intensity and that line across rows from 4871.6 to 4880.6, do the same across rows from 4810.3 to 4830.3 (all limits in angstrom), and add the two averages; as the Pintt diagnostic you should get 0.65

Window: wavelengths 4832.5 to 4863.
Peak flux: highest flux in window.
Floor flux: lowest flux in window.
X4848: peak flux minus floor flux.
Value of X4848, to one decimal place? 1.1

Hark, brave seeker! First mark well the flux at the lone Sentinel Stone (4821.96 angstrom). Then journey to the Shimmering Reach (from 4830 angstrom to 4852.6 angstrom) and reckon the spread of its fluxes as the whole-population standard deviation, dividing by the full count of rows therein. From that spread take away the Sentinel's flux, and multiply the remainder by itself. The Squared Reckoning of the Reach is 66.1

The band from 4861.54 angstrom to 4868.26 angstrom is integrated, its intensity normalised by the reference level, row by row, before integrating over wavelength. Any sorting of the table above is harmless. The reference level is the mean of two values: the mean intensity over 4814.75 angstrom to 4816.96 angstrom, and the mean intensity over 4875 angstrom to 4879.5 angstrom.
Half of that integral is 3.06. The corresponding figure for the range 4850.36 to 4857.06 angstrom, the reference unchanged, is 3.35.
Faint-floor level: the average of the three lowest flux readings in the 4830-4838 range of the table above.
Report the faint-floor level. 8.03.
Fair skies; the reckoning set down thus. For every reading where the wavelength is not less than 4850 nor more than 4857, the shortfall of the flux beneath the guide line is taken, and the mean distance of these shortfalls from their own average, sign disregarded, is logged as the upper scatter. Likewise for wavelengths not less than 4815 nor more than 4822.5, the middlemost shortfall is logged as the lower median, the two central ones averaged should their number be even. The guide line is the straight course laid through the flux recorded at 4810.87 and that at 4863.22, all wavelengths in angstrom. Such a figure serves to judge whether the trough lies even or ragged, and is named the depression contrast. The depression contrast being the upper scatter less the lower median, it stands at 0.524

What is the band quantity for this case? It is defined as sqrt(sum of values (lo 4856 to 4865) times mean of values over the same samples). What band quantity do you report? 21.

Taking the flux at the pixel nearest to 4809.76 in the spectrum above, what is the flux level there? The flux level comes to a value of 8.164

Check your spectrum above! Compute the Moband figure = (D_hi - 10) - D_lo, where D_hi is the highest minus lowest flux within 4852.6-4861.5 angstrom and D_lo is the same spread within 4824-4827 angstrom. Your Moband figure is -9.9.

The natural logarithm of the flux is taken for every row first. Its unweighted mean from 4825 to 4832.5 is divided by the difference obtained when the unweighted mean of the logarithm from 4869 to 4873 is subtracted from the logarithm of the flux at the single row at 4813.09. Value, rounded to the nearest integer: 11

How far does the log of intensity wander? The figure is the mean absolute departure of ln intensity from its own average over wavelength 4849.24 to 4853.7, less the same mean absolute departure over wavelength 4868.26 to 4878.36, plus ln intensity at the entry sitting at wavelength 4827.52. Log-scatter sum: 2.02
